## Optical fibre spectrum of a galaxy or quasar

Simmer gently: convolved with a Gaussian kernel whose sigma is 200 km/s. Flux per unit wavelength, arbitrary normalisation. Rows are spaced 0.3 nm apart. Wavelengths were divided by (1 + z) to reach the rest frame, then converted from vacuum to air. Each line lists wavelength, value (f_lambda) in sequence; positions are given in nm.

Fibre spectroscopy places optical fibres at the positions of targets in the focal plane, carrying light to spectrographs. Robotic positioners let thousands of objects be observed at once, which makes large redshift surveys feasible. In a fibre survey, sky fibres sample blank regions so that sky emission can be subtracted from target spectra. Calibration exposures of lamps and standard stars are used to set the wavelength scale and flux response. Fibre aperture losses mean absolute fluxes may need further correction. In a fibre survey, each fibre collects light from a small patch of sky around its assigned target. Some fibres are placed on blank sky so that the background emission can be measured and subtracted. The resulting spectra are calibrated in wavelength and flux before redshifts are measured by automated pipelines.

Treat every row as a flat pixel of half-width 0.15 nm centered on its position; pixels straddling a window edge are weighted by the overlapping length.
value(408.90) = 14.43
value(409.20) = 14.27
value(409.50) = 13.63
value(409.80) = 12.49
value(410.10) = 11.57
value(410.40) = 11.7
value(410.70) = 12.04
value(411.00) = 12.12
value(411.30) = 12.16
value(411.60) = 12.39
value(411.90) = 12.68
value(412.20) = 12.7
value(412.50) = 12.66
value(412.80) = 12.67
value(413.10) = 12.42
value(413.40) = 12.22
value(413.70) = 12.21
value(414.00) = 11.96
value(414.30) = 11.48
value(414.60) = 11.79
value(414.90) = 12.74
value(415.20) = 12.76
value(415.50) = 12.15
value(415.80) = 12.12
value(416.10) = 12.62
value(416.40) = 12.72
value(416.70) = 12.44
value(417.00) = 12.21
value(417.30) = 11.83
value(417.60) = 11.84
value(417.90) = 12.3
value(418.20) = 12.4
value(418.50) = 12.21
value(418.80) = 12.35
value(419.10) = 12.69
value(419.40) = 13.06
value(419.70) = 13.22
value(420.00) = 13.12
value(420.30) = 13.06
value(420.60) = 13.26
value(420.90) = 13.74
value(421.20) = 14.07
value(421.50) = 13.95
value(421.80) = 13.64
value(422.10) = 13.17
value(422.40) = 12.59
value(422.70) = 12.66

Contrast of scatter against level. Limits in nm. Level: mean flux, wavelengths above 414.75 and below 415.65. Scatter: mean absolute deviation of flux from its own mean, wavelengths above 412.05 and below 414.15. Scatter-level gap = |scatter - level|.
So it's 12.3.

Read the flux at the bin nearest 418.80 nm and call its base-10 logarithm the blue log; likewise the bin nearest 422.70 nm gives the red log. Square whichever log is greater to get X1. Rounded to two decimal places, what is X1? 1.22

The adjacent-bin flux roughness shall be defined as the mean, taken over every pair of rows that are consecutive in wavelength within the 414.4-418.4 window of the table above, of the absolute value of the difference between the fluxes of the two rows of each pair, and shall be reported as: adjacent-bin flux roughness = 0.31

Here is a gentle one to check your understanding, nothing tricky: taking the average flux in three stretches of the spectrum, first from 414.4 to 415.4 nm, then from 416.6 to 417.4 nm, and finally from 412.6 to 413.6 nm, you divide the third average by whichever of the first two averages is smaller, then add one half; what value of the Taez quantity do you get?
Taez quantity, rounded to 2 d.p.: 1.52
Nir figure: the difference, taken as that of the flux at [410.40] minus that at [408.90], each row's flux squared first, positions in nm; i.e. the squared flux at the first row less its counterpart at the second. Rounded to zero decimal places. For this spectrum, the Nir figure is -71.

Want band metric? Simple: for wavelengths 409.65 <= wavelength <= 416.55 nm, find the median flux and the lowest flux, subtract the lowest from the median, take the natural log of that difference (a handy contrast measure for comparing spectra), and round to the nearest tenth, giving -0.3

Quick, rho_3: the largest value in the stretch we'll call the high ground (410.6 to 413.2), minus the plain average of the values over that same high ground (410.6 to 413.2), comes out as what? 0.27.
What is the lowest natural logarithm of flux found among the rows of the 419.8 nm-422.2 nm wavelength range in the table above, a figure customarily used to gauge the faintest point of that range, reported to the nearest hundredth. 2.57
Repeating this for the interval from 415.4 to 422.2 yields 2.47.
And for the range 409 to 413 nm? 2.45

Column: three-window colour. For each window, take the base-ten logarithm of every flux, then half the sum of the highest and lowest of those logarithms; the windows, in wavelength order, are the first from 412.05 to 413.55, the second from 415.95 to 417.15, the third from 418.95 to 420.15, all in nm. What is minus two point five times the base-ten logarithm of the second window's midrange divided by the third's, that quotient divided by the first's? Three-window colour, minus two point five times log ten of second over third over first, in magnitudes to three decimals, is 0.115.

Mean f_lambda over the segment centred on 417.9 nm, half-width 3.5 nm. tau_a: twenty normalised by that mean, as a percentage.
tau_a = 158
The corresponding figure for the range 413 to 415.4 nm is 164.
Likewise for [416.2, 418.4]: 163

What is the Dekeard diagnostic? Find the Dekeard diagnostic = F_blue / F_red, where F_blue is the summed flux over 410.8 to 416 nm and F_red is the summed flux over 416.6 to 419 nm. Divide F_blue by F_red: 2.1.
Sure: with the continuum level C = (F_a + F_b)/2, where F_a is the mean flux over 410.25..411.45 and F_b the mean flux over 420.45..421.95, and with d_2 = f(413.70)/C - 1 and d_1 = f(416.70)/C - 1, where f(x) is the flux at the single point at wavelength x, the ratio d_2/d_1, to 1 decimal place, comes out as 1.5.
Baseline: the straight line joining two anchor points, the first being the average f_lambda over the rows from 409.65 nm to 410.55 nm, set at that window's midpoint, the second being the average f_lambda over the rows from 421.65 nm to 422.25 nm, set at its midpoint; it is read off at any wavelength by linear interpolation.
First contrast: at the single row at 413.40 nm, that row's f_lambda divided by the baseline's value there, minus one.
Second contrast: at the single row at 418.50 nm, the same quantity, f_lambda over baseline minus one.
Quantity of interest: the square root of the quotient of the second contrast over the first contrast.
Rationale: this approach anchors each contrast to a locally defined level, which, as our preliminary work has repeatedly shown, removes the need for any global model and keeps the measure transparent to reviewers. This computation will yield 2.5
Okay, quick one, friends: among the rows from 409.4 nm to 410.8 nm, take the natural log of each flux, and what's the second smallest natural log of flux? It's 2.46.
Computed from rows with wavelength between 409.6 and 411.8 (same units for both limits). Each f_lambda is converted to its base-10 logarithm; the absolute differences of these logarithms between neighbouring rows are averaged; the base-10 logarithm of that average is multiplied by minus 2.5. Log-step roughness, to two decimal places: 4.95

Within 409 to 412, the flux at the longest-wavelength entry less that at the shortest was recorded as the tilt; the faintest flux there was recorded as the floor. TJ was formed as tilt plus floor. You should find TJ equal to 10.0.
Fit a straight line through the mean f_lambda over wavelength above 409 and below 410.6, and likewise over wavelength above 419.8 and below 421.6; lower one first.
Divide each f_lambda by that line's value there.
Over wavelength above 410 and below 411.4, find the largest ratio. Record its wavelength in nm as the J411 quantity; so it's 411.30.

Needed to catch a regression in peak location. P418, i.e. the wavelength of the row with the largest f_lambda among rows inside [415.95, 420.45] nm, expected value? 419.70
